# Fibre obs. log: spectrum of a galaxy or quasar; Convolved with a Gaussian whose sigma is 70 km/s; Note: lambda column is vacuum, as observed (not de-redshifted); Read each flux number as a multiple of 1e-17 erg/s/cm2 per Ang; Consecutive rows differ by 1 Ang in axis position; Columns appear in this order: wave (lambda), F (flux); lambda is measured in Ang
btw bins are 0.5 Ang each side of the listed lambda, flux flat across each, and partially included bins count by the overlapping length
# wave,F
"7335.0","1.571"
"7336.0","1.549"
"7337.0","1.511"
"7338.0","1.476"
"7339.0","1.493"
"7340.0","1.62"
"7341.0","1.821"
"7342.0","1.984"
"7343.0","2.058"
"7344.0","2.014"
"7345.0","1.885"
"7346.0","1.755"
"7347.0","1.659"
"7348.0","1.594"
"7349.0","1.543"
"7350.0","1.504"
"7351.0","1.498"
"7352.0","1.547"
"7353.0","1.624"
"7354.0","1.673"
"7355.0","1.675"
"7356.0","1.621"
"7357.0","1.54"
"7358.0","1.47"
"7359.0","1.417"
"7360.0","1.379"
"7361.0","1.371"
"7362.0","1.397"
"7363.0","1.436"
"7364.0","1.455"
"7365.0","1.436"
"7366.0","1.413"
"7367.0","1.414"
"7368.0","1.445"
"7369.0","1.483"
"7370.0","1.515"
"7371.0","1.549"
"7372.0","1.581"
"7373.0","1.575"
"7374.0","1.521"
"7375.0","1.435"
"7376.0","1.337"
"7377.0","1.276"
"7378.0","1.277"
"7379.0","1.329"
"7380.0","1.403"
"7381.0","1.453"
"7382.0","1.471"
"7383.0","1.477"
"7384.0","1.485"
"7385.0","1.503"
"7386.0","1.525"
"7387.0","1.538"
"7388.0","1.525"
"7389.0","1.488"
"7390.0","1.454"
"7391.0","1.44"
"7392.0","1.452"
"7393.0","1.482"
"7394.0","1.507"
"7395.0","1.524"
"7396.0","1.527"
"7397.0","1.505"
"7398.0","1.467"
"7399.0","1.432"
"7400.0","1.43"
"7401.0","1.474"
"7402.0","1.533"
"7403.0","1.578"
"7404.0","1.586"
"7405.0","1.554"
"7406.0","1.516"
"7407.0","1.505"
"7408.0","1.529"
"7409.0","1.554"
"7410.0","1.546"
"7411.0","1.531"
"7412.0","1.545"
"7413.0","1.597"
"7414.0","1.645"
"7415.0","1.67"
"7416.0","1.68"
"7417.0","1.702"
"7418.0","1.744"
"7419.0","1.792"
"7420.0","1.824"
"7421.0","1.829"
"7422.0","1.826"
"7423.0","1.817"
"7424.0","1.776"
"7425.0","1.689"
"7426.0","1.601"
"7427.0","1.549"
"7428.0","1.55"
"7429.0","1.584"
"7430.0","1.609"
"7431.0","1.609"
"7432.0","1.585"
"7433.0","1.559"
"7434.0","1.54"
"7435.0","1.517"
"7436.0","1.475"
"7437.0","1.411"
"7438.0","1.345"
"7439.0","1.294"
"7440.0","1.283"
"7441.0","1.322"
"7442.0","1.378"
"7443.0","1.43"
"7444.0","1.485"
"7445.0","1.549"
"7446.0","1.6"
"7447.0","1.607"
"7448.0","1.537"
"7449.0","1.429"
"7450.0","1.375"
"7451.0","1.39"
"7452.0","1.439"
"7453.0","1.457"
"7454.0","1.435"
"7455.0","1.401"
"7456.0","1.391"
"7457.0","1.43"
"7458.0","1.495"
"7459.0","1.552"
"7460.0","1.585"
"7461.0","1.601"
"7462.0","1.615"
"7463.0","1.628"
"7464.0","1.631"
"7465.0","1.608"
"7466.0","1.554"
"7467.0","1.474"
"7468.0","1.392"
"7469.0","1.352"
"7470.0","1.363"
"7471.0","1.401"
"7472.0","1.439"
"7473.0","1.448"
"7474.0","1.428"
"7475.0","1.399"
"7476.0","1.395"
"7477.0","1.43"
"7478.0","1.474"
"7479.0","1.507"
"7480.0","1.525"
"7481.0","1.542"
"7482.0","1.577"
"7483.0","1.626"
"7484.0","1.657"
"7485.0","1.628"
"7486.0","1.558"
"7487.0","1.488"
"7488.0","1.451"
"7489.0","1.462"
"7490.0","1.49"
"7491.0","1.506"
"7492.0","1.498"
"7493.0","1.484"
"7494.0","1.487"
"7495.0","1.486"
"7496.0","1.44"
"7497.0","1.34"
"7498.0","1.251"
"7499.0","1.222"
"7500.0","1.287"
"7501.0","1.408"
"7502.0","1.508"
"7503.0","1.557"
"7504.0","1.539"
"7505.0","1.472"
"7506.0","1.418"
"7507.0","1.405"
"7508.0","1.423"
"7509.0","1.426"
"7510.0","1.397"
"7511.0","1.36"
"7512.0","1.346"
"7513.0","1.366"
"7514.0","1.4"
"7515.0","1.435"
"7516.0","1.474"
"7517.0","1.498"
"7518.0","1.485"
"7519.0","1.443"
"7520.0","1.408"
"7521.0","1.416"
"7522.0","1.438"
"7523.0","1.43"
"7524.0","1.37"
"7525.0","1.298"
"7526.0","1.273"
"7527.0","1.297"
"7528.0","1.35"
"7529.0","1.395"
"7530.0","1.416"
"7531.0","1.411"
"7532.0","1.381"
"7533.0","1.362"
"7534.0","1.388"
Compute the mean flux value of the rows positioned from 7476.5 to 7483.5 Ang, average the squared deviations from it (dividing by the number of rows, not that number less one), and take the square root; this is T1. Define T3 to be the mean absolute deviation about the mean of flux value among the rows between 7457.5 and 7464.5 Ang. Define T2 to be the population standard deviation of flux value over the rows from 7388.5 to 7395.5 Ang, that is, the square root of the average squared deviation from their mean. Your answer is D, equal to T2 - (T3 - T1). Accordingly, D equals 0.05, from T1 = 0.060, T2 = 0.029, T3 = 0.04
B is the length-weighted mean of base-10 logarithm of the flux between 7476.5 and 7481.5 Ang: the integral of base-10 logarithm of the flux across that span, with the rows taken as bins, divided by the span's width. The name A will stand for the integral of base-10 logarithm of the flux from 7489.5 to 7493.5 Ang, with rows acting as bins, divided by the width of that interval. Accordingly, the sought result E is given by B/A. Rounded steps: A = 0.174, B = 0.17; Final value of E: 1.00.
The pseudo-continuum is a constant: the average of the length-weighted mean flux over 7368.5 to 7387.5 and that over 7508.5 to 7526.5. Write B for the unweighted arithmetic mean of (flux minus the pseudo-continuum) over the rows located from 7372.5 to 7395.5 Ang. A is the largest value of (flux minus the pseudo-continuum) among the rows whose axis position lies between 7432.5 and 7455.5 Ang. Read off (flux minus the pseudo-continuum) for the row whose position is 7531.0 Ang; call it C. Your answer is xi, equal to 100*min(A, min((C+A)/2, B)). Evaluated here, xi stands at 2.4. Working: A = 0.18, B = 0.024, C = -0.021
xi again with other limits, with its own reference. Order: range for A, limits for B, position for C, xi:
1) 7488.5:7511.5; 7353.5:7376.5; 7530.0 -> 5.3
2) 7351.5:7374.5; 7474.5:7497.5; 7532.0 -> 6.6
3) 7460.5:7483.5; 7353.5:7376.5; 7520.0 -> 5.3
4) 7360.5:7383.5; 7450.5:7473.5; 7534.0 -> 5.0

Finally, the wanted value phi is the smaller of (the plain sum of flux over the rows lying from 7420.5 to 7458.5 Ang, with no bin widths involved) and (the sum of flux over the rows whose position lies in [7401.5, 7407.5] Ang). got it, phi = 9.3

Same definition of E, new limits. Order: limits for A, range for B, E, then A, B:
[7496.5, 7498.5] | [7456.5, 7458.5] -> 1.47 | 0.112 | 0.16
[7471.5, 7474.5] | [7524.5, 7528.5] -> 0.73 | 0.158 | 0.12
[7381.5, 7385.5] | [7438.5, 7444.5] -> 0.79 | 0.171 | 0.13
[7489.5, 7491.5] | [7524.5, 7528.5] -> 0.66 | 0.176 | 0.12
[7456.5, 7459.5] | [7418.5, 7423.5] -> 1.49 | 0.174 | 0.26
